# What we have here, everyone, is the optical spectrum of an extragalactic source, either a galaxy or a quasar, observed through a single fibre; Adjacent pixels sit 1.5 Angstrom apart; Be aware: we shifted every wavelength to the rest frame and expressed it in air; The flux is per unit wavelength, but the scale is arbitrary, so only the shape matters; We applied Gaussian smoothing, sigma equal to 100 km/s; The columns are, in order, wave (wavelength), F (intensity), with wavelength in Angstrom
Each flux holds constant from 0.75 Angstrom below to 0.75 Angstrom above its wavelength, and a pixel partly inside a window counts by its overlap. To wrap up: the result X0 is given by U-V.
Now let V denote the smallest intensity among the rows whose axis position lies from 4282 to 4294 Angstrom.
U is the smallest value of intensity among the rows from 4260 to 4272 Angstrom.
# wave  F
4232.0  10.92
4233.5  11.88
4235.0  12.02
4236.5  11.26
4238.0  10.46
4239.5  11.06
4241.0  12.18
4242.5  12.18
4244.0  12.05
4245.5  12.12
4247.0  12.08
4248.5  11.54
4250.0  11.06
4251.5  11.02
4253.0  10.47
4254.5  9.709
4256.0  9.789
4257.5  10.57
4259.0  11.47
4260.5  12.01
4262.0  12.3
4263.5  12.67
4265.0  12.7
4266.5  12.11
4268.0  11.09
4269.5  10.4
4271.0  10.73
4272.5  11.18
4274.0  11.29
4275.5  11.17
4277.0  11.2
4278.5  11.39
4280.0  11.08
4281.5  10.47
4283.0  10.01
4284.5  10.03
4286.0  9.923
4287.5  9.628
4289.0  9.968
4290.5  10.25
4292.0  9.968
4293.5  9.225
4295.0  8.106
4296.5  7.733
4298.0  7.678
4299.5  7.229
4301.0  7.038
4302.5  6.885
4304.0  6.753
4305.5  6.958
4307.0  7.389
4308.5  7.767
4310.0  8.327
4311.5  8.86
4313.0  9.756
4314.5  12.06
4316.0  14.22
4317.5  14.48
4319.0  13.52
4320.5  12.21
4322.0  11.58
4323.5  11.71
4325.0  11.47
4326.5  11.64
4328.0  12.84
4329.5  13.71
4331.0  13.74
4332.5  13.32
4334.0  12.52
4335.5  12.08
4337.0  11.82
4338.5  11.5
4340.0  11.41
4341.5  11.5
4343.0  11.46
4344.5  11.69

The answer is 1.2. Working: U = 10.4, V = 9.225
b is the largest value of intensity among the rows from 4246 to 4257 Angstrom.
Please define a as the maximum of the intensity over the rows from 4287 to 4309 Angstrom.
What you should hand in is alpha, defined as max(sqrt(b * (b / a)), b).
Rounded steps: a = 10.25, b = 12.08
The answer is 12.1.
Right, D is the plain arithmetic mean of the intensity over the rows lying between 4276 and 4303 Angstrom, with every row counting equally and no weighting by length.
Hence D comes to 9.3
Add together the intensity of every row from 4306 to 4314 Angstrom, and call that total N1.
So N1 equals 42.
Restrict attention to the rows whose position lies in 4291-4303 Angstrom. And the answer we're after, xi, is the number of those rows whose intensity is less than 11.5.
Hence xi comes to 8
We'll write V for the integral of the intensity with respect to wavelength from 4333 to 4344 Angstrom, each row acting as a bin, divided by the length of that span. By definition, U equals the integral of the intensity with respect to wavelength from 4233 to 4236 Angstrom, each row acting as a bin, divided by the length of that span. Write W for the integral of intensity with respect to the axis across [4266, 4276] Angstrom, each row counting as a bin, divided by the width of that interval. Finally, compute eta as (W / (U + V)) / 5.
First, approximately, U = 11.9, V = 11.8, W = 11.1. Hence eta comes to 0.094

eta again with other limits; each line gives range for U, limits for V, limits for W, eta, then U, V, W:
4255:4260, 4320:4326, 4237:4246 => 0.104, 10.6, 11.7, 11.7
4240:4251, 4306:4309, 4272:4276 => 0.116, 11.8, 7.5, 11.2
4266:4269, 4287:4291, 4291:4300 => 0.079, 11.5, 9.9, 8.4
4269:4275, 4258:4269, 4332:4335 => 0.112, 10.9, 12.0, 12.8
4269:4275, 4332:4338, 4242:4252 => 0.101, 10.9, 12.4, 11.7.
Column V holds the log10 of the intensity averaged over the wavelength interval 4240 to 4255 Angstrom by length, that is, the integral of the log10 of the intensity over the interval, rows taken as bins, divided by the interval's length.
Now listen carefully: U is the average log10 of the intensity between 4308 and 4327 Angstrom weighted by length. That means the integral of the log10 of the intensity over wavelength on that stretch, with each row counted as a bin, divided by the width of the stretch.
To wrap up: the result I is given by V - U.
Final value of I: 0.01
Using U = 1.05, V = 1.06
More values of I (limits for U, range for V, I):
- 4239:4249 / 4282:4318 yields -0.12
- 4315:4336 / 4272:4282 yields -0.06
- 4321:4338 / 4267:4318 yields -0.11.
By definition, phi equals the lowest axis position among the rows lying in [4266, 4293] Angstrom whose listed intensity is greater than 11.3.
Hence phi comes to 4266.5 Angstrom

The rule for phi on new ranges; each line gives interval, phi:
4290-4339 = 4314.5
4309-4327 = 4314.5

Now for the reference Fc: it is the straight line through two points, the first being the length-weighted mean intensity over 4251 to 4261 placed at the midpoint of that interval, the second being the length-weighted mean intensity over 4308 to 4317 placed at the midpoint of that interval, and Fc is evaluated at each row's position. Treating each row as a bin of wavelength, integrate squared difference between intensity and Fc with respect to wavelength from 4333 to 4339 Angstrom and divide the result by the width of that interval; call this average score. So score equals 4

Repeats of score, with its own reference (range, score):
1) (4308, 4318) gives 7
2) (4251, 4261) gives 1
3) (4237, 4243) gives 1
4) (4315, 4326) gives 7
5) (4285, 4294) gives 0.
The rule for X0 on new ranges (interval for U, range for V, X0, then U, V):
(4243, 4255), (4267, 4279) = -0.7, 9.709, 10.4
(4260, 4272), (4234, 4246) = -0.1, 10.4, 10.46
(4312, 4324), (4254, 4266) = 0.0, 9.756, 9.709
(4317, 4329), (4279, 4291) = 1.8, 11.47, 9.628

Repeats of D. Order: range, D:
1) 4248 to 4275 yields 11.2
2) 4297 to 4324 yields 9.7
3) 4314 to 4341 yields 12.5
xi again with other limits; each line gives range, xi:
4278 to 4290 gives 8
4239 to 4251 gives 2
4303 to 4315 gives 7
